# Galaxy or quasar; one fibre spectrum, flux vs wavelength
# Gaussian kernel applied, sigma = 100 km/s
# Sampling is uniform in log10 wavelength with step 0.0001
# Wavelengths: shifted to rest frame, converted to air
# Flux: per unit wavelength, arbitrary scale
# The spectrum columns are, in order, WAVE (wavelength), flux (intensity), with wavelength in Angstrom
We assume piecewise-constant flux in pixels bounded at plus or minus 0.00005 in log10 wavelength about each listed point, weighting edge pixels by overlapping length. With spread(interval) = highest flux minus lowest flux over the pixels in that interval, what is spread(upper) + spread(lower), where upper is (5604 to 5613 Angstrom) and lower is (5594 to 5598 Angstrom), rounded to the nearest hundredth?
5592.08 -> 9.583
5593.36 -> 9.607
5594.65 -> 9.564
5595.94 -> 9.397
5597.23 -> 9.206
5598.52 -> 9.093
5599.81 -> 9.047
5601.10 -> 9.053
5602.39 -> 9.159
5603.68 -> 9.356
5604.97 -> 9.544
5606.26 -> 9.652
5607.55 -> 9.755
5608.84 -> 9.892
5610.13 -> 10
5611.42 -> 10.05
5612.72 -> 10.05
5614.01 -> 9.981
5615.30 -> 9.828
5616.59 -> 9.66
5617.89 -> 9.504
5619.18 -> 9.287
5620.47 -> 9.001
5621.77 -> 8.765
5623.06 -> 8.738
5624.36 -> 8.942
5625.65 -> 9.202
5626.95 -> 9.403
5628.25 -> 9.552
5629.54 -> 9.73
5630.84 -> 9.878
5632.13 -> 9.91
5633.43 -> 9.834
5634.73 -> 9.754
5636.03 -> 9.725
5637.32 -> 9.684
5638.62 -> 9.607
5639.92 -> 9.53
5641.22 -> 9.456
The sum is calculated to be 0.86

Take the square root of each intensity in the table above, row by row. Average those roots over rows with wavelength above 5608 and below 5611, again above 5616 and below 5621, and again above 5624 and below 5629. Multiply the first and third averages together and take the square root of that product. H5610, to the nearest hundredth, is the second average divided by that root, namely 0.99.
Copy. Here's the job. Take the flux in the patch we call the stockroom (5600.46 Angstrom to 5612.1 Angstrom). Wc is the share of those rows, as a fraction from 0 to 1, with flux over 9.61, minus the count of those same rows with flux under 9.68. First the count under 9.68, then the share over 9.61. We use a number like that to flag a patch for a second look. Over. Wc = -4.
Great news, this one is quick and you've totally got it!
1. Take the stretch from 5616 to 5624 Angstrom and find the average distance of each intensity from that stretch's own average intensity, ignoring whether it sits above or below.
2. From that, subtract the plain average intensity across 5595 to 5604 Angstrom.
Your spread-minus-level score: -8.86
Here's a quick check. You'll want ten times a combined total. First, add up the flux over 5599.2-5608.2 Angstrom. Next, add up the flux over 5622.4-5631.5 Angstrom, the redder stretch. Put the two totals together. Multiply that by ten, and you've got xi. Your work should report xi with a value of 1310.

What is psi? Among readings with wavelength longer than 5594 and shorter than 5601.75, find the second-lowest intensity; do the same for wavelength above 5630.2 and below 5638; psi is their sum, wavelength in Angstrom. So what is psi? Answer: 18.78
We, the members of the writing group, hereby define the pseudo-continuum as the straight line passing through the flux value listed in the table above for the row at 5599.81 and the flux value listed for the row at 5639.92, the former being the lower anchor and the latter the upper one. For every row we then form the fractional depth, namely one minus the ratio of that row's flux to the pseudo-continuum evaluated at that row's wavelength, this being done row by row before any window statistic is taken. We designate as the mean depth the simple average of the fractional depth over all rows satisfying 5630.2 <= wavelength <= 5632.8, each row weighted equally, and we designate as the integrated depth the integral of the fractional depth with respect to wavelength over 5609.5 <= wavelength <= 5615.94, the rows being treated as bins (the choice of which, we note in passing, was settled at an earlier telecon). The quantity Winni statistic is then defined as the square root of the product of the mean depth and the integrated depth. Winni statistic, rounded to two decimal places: 0.16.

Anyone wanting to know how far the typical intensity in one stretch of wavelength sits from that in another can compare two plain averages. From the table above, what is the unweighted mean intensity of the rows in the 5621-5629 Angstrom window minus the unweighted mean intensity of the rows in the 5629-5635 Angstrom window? -0.72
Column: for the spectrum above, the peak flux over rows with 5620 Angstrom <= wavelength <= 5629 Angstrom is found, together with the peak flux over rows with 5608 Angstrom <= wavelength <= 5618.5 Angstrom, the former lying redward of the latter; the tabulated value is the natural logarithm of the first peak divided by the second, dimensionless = -0.05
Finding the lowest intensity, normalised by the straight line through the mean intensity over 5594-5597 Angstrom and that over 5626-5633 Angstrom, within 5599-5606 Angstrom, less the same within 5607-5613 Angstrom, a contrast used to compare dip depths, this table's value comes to -0.07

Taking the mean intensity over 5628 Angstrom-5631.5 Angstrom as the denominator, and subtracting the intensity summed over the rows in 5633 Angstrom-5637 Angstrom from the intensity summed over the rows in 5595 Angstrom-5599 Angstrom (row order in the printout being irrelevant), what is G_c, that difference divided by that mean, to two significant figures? -0.17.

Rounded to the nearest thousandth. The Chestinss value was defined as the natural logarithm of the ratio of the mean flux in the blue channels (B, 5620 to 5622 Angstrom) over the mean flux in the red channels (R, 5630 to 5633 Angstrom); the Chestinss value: -0.108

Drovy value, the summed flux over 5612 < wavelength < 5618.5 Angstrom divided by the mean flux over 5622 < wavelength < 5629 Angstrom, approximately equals 5.35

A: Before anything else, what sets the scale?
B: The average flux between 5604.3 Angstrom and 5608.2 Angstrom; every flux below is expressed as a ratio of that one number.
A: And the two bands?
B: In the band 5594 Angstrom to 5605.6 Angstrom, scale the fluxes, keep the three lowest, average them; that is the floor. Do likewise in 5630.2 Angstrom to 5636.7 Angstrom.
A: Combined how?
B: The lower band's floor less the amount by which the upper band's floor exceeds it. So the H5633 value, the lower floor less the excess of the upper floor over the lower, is 0.87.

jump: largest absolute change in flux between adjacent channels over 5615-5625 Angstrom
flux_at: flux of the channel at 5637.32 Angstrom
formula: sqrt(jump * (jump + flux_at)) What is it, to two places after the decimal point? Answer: 1.69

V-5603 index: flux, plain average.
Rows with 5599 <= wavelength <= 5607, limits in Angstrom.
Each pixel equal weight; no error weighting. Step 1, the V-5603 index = 9.30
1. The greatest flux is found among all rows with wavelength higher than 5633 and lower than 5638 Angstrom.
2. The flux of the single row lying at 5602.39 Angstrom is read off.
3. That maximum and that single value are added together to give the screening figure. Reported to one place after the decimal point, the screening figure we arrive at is 19.0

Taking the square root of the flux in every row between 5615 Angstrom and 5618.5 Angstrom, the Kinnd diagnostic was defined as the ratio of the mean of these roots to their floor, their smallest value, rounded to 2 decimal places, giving 1.01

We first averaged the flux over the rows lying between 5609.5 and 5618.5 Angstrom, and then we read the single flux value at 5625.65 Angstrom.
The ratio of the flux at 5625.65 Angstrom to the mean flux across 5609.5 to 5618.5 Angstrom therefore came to 0.93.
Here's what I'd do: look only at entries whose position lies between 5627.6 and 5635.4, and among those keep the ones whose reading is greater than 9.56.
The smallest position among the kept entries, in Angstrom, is 5629.54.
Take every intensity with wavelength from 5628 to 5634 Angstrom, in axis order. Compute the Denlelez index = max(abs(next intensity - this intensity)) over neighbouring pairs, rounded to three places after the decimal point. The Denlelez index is 0.178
